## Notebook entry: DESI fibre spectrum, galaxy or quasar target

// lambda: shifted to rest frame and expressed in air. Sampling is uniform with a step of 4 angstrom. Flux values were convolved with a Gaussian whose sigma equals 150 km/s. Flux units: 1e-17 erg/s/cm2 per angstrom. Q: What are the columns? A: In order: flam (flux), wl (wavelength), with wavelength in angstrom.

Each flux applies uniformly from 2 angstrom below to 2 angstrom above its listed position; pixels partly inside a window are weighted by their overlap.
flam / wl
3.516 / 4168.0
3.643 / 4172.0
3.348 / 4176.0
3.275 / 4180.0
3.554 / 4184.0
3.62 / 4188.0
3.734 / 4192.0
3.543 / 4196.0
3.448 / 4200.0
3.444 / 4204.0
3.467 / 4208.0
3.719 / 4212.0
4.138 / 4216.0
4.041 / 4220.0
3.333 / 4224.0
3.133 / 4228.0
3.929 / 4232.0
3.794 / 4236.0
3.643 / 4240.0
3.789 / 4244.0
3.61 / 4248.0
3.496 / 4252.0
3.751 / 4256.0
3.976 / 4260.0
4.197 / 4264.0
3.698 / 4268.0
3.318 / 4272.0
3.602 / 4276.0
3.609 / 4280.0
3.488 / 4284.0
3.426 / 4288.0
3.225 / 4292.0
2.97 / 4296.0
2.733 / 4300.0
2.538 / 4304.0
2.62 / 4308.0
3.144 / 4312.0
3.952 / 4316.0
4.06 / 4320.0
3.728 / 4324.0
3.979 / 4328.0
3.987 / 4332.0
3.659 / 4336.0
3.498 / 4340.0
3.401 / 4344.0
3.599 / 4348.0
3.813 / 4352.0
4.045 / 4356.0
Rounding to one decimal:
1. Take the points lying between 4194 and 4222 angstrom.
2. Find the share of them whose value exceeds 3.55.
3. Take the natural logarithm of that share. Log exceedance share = -0.8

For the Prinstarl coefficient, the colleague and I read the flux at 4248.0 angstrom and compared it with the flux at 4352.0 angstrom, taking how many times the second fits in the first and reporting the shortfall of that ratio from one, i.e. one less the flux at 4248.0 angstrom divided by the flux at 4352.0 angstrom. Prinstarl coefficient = 0.053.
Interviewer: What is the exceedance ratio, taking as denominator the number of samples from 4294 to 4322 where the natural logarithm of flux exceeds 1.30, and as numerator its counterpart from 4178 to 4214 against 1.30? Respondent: 1.0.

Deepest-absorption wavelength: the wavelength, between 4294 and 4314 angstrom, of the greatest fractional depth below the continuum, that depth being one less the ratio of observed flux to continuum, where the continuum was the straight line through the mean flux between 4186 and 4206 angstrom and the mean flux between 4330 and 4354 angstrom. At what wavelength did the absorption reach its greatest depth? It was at 4304.0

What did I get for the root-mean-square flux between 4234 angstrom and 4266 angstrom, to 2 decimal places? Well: 3.79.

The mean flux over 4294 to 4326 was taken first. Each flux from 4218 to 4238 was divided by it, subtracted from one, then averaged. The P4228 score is -0.133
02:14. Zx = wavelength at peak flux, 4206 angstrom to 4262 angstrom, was 4216.0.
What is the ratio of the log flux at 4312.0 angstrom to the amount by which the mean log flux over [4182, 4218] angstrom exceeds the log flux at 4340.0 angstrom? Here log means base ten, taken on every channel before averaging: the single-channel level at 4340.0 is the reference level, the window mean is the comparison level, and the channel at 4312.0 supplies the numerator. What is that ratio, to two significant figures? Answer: 32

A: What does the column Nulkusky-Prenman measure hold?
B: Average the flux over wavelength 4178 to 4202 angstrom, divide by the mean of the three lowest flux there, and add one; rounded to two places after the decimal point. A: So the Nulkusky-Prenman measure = 2.03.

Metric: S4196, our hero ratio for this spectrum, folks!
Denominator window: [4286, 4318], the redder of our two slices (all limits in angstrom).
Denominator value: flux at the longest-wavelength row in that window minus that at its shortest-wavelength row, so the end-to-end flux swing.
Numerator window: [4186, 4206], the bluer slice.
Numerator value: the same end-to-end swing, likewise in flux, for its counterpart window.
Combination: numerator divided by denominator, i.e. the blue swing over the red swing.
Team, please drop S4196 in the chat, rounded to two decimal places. -0.33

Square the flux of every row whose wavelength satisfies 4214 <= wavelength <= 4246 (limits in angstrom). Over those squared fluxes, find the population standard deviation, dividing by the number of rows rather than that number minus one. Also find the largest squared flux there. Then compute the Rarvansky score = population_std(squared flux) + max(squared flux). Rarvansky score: 19.5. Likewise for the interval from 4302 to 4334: 20.4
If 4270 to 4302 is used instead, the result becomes 14.9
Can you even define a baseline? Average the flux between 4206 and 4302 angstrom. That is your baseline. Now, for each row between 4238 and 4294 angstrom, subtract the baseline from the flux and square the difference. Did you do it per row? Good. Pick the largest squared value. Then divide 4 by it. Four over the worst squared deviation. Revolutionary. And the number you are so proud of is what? 11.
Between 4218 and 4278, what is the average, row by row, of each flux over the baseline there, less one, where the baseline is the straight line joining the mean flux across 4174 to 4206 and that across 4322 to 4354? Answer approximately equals 0.03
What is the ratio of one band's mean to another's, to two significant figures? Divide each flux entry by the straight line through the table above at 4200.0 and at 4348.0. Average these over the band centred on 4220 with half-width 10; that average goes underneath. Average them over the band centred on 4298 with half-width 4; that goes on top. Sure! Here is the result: 0.76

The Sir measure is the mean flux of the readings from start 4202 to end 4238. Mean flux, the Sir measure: 3.67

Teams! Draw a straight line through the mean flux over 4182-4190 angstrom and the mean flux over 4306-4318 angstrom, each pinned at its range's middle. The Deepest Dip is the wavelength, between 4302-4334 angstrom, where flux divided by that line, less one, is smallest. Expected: 4304.0 angstrom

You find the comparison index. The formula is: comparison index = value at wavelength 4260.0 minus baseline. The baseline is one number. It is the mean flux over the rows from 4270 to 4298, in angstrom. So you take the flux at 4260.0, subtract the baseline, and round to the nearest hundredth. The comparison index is 0.60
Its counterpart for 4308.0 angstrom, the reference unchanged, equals -0.76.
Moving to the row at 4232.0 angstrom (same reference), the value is 0.55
